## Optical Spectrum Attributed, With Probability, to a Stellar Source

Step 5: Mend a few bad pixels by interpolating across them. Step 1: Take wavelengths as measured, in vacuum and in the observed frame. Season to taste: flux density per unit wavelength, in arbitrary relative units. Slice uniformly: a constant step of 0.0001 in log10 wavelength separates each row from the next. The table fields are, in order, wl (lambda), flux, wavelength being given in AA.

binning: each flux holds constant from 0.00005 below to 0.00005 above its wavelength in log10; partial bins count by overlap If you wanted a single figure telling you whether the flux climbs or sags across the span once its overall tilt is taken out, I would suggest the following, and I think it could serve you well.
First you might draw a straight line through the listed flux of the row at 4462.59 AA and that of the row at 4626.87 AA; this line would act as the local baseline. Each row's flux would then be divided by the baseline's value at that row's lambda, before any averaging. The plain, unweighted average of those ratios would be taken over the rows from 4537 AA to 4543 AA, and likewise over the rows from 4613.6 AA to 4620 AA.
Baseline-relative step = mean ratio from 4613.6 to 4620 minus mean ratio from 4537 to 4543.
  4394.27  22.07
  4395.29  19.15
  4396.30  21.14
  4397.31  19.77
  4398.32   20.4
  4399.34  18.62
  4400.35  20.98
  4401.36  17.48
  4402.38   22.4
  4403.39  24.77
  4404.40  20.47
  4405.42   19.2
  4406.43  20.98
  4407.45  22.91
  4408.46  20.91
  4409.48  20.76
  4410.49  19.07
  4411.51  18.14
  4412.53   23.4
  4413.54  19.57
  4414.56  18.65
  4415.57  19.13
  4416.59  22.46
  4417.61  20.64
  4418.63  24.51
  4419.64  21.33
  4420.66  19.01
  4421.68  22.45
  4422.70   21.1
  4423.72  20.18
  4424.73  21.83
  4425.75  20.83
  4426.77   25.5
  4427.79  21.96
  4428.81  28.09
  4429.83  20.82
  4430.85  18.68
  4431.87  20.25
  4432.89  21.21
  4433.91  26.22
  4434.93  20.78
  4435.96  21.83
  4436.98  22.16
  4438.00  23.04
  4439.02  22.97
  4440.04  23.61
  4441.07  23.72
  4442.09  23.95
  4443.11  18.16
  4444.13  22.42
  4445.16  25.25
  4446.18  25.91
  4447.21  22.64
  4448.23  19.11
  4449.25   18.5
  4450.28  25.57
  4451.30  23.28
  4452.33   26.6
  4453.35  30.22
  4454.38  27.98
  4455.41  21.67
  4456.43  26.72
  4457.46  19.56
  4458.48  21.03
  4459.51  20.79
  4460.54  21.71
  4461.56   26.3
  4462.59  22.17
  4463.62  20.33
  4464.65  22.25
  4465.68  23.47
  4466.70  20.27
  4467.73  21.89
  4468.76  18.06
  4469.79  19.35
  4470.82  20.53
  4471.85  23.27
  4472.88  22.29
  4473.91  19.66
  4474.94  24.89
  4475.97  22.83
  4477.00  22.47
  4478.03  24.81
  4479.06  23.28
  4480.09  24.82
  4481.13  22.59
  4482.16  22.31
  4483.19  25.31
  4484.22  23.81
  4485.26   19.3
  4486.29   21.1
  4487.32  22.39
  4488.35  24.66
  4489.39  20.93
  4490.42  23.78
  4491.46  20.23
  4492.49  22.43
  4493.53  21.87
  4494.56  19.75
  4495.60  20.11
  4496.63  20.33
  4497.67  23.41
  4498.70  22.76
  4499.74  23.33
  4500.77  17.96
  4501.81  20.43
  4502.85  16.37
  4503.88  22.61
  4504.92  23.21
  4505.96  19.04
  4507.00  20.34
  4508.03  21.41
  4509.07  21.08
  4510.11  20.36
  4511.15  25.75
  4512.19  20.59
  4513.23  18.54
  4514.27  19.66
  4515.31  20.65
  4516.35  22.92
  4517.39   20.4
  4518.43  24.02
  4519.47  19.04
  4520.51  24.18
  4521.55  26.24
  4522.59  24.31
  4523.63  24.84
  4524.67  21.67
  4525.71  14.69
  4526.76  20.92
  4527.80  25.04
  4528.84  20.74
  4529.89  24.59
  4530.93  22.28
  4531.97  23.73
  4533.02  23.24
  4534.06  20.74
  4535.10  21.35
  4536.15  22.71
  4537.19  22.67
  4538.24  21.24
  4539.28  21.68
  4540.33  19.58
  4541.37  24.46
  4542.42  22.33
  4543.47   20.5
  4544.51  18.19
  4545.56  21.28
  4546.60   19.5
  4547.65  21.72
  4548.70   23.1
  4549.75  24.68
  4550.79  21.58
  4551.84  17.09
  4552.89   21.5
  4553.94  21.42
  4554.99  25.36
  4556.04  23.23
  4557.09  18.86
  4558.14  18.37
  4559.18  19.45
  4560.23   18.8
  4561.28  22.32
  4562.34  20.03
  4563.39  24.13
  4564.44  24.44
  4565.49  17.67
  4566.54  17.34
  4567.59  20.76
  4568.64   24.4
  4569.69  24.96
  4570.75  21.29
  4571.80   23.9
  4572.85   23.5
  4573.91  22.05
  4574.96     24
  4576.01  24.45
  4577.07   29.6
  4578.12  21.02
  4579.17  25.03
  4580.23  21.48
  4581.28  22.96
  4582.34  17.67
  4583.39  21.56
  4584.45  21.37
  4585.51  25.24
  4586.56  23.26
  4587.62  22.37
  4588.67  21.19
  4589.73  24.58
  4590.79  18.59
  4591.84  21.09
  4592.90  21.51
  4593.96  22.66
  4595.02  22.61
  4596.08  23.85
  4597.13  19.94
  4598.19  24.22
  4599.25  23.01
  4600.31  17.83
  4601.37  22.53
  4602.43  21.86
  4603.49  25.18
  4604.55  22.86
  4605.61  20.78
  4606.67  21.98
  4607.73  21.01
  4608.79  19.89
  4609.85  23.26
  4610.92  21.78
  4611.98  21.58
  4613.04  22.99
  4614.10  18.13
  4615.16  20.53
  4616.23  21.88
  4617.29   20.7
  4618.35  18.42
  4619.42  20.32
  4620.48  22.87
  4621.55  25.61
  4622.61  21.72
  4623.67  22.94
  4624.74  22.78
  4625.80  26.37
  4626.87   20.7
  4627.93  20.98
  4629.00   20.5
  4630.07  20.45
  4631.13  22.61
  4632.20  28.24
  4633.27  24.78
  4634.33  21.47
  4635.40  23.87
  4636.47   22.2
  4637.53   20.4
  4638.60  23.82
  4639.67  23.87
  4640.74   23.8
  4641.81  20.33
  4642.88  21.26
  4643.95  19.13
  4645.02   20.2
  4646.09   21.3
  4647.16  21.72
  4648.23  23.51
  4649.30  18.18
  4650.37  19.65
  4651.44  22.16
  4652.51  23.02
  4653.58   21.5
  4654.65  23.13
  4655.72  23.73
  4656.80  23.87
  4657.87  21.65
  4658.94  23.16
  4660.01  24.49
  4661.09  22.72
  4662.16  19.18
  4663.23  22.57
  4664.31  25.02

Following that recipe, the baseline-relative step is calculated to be -0.06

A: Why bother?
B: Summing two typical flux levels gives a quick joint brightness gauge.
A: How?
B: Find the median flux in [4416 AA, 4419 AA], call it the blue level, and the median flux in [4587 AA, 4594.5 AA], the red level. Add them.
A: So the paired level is 44.0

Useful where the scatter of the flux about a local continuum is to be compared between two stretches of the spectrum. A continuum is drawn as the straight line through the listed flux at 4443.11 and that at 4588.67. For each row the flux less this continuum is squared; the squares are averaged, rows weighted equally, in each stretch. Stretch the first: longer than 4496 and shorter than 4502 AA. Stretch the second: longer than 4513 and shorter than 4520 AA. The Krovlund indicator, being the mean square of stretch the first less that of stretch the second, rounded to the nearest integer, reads 4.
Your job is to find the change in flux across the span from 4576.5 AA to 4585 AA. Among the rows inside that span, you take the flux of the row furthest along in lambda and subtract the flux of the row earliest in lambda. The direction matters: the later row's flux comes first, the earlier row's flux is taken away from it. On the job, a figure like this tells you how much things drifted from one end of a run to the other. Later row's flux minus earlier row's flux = -8.2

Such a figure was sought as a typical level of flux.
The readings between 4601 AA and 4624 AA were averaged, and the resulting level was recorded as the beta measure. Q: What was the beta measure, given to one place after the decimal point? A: 21.8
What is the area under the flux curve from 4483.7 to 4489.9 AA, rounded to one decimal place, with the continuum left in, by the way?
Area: 136.6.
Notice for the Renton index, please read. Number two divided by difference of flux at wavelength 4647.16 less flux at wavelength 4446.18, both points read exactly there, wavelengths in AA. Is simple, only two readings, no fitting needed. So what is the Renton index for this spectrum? -0.48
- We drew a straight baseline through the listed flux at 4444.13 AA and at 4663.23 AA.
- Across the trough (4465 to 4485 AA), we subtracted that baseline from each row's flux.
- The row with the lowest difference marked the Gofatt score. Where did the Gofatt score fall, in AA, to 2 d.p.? 4468.76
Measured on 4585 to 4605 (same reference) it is 4600.31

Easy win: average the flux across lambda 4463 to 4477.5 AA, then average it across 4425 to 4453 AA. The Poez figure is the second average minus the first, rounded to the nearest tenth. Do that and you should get 1.2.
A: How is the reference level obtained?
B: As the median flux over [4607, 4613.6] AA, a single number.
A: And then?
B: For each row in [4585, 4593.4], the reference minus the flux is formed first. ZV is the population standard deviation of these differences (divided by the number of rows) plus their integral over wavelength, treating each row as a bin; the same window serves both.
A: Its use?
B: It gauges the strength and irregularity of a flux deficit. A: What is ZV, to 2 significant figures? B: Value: -2.6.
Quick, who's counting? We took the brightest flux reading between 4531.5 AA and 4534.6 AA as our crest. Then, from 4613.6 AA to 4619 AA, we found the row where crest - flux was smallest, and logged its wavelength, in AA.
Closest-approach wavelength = 4616.23 AA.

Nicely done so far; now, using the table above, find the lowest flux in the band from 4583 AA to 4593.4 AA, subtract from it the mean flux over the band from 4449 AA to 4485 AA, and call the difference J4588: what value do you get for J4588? -4.3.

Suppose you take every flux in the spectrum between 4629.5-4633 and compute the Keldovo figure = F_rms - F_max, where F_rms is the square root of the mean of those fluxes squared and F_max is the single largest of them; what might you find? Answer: -4.2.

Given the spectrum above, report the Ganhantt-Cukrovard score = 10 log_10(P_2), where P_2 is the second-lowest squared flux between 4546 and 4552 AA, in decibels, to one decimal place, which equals 25.8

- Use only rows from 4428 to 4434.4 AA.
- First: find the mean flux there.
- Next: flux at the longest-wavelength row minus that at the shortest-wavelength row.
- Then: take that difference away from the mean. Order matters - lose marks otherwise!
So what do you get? 24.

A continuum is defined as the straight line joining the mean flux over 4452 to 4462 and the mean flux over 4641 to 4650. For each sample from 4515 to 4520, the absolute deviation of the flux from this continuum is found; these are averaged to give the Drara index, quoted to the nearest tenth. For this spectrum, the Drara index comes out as 2.1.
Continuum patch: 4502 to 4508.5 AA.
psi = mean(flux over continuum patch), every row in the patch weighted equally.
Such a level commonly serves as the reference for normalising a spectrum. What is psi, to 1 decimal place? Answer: 20.5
